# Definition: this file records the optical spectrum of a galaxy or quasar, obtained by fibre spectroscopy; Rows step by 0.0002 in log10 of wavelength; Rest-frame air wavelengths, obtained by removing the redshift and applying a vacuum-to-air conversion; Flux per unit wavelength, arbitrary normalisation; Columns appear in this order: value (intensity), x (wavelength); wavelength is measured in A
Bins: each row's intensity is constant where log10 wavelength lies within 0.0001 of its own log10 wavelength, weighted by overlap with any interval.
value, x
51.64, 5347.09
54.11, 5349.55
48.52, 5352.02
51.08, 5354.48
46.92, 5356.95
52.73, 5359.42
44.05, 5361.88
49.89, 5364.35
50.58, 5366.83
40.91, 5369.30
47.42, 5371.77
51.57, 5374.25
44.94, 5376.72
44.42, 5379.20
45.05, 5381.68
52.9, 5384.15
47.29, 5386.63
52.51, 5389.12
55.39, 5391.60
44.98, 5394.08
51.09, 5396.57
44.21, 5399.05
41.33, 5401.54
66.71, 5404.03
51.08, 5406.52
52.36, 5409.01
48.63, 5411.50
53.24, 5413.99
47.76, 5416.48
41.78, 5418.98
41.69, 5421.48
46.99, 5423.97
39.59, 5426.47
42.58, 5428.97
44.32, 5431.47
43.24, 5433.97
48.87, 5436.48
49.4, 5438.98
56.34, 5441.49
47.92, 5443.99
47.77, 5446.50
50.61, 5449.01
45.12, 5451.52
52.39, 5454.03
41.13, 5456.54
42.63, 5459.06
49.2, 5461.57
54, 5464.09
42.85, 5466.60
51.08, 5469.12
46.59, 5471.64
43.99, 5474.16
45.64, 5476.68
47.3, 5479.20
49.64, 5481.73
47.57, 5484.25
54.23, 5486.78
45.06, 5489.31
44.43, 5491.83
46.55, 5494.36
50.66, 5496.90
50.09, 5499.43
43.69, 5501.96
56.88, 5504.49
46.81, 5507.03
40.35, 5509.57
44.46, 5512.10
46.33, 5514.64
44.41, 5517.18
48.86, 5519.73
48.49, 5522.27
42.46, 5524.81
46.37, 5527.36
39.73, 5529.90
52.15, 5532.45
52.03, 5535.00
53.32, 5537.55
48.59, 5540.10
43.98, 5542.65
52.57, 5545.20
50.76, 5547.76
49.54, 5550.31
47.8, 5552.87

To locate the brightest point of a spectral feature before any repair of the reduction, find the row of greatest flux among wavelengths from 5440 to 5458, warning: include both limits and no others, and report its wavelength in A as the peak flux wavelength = 5441.49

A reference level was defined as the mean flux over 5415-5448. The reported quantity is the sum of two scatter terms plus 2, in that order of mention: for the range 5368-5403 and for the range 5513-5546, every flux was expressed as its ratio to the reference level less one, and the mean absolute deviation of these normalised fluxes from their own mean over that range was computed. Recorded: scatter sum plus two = 2.16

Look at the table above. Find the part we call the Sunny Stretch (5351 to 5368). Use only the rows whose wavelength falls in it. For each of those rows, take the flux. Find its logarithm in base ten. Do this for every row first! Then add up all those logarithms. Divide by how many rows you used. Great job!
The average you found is 1.69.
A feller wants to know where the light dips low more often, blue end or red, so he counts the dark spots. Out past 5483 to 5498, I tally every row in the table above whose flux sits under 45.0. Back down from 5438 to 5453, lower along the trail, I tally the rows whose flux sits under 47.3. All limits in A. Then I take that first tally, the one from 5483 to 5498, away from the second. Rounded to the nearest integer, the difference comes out 0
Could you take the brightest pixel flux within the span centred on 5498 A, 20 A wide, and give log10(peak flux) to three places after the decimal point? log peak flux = 1.755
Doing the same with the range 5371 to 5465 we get 1.824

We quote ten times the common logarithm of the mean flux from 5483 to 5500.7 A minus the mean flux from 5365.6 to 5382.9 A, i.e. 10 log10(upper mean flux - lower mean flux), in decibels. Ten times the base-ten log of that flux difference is 2.9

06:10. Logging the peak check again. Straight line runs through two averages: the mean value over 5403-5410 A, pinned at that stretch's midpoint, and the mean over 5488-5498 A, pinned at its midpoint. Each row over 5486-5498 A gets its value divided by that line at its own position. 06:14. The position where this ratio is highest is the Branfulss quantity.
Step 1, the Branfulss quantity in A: 5486.78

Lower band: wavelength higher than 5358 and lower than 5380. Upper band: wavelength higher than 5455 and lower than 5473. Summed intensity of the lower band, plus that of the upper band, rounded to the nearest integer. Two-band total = 754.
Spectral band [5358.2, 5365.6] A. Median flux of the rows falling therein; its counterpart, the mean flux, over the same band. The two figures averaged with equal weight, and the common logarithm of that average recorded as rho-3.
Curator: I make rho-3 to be 1.69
